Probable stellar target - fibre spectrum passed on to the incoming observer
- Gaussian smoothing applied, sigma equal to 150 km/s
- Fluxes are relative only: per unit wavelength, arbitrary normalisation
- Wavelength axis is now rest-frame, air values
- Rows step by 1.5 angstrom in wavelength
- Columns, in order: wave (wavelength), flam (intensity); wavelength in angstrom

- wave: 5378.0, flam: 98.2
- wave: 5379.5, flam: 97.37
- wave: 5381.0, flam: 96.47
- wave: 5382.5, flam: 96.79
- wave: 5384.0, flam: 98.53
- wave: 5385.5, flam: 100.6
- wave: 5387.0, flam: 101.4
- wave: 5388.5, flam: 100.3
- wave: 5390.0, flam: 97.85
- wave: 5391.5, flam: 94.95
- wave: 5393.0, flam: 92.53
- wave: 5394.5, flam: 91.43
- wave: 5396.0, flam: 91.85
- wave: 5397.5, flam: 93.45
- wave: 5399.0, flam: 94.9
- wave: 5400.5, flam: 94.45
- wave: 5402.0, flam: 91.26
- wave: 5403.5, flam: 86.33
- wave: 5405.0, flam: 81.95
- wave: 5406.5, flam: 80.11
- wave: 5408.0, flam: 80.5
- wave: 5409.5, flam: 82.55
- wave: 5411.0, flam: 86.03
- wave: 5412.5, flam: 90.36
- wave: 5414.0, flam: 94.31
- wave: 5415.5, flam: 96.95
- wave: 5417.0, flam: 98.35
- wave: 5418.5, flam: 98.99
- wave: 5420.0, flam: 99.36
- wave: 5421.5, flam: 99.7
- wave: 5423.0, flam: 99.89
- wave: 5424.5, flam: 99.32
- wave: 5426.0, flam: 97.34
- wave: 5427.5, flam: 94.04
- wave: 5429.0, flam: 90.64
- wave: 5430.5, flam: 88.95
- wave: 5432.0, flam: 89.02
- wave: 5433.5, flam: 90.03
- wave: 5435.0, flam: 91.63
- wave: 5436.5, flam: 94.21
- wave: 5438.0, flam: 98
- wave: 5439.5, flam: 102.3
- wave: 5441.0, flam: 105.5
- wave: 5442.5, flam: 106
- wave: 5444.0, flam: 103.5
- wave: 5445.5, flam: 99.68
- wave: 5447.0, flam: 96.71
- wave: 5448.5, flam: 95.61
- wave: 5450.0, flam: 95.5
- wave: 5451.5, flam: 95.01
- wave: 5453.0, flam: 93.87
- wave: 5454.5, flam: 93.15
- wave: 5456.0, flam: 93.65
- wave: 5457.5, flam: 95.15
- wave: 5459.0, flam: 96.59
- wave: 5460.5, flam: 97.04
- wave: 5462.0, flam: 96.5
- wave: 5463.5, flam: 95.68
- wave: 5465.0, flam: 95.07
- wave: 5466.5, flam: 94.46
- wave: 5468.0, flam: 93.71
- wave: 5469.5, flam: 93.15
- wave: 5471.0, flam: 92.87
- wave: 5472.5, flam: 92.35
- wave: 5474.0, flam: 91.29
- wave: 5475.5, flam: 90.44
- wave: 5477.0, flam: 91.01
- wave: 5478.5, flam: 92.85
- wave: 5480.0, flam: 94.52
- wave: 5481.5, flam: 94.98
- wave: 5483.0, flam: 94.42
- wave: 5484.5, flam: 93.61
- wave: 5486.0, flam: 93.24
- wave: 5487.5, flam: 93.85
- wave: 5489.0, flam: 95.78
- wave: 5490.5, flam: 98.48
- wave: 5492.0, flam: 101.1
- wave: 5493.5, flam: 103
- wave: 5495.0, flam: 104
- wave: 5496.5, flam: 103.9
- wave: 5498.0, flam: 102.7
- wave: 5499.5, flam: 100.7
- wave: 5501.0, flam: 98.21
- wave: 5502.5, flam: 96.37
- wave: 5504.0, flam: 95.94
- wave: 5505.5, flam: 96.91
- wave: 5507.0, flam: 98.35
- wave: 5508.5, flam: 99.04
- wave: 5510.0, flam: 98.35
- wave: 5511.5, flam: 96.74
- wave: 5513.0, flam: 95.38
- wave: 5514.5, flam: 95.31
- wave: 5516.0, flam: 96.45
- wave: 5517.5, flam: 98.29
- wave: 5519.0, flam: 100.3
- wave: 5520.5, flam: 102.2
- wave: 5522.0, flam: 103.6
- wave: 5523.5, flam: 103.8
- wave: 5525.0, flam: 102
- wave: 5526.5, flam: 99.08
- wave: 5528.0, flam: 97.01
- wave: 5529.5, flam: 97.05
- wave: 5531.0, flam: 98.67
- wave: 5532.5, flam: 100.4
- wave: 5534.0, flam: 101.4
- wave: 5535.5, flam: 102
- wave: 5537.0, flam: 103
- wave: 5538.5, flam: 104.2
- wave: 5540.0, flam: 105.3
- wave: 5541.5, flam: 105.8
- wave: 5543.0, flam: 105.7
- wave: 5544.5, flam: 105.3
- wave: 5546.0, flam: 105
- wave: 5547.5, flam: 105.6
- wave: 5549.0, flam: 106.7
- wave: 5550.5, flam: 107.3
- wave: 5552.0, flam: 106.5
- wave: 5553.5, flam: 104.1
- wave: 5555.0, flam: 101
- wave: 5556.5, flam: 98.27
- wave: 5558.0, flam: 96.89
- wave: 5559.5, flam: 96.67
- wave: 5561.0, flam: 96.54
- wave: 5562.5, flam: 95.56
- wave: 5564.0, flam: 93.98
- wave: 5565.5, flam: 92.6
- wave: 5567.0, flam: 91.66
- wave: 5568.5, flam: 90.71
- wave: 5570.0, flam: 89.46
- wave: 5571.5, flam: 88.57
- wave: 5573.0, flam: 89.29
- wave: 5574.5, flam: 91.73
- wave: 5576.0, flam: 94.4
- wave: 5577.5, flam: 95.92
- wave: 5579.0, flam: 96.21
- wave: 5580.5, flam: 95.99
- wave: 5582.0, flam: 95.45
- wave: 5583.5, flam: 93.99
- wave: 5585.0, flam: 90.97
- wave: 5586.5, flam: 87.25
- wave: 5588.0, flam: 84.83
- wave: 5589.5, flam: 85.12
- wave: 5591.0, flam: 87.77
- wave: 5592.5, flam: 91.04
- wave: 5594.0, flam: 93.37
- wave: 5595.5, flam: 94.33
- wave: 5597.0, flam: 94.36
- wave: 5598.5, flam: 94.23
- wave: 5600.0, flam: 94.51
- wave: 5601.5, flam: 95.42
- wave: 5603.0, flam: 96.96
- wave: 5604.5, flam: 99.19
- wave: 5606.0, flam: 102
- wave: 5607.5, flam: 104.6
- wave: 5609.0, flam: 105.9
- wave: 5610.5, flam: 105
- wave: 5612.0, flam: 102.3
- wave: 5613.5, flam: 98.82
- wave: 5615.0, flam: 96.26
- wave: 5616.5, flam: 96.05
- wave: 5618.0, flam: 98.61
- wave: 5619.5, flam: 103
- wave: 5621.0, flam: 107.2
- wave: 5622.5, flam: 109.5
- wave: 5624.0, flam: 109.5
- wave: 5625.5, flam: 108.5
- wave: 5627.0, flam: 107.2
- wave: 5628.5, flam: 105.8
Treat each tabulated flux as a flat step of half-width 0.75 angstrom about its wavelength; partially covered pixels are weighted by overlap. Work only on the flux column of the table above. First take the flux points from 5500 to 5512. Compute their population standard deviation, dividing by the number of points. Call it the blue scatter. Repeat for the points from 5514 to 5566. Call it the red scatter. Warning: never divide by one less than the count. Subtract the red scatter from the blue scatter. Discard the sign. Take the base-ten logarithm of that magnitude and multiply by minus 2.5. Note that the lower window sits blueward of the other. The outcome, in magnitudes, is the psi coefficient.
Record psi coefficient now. -1.2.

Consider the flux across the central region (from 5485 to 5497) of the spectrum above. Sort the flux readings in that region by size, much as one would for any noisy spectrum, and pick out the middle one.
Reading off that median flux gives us 99.8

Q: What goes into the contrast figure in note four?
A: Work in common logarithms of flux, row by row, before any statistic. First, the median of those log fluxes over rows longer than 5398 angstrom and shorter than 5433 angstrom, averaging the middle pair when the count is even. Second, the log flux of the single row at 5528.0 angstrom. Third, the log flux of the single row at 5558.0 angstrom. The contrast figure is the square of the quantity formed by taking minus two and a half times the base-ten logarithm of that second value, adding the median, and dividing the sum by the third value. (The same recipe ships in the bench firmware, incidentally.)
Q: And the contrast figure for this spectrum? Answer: 0.382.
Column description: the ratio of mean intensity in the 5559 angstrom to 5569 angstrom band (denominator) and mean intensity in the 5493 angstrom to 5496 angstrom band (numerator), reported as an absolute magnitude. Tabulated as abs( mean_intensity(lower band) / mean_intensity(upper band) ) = 1.10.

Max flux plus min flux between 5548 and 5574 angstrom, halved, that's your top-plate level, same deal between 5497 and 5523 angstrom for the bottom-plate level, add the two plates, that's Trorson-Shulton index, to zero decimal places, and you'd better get 197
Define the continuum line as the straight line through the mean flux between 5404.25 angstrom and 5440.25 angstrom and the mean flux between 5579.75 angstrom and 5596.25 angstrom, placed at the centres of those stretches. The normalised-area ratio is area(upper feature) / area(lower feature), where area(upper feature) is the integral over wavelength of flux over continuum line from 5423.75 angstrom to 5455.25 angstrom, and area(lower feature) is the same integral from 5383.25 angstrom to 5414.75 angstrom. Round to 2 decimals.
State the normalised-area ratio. 1.05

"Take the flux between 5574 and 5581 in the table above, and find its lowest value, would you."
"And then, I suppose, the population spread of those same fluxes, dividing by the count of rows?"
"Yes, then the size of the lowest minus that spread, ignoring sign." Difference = 90.0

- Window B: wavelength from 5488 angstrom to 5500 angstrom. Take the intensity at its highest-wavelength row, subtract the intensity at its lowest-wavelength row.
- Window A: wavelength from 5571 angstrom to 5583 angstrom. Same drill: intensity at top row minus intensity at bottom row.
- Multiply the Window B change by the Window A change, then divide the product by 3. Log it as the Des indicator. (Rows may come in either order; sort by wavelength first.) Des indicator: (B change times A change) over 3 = 11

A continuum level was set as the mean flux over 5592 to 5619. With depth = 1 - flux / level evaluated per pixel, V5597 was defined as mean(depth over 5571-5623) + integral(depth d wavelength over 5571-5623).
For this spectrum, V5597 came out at 1.1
